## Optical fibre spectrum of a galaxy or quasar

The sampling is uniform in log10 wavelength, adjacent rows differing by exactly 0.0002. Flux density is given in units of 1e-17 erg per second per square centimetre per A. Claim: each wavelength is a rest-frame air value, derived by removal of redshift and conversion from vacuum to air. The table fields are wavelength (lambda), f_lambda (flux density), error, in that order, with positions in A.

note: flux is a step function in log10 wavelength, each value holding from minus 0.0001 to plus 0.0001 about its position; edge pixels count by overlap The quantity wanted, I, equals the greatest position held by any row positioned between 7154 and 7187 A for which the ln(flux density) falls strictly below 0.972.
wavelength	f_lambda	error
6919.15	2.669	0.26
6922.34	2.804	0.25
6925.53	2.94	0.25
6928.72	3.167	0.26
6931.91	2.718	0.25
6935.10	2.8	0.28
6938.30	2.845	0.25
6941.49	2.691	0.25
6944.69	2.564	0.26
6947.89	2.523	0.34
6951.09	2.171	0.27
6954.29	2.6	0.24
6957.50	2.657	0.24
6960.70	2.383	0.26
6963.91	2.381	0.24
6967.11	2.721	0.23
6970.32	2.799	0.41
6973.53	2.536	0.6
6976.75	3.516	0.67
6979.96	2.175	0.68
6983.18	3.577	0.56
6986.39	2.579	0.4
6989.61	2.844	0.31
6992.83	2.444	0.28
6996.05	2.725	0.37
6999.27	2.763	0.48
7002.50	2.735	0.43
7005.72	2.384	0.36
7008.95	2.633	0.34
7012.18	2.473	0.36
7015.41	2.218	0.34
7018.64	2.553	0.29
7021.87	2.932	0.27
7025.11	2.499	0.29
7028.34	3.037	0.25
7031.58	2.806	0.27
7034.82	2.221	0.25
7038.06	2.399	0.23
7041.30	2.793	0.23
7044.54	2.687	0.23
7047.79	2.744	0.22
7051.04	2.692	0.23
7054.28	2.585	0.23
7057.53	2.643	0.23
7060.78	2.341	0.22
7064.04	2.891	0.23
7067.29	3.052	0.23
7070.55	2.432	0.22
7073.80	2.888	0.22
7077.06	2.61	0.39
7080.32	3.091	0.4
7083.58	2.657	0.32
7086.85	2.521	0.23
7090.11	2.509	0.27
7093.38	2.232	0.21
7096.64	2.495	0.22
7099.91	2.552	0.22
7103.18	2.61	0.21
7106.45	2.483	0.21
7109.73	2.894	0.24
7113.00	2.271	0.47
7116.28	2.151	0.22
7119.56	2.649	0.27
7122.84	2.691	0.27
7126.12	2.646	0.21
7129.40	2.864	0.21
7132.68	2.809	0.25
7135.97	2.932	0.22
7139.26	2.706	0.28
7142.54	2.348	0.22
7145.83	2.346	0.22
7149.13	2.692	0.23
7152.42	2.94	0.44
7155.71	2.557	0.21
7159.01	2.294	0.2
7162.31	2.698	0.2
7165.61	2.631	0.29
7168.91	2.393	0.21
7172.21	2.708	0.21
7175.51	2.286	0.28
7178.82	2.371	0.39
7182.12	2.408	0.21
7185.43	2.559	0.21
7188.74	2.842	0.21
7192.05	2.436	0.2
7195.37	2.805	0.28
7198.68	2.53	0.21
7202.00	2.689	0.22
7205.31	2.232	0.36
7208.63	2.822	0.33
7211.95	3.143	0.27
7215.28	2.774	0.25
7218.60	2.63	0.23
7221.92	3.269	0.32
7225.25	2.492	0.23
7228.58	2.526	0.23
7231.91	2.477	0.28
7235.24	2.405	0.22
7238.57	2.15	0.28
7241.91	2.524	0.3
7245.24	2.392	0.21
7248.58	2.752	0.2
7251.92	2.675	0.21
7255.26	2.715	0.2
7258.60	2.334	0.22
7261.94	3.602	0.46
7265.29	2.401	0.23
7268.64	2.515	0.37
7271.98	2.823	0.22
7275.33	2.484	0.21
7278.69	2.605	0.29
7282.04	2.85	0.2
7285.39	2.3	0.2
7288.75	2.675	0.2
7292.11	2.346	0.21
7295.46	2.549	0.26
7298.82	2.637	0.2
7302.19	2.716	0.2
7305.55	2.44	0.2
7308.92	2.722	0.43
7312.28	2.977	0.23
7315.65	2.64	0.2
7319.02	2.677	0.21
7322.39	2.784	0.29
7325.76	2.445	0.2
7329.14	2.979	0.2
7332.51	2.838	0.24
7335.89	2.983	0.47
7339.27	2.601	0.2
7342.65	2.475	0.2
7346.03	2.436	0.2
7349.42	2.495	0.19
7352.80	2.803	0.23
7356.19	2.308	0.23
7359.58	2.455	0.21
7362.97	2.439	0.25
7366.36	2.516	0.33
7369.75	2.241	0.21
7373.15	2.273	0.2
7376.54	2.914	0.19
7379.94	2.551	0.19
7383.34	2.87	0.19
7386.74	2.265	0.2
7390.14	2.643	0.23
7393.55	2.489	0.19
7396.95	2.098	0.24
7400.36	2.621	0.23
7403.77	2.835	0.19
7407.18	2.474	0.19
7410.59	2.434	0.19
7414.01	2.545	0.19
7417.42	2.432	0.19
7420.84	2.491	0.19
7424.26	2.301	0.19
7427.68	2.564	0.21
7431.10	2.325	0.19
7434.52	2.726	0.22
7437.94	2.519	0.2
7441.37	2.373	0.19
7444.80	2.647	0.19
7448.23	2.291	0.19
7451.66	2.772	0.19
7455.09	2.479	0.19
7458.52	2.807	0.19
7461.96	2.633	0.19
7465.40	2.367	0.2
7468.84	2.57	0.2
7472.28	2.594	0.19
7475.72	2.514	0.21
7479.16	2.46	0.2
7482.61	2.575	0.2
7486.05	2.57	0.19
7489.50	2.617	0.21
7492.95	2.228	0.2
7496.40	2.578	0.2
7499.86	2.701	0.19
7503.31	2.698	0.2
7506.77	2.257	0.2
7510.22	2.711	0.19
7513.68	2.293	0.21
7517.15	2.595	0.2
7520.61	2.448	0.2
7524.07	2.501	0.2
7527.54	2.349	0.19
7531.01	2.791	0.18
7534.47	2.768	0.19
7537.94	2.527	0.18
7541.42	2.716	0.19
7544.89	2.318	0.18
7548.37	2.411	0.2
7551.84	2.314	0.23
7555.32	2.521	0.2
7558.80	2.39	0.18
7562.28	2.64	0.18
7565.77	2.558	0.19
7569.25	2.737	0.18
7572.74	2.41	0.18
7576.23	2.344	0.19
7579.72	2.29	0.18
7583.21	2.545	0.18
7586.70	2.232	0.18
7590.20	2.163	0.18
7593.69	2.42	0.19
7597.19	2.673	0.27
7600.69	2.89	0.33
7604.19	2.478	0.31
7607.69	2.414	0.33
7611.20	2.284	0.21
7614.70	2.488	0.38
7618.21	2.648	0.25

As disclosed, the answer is 7185.43 A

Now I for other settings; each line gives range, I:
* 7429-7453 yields 7448.23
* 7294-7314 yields 7305.55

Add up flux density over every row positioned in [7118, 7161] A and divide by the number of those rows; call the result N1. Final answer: 2.65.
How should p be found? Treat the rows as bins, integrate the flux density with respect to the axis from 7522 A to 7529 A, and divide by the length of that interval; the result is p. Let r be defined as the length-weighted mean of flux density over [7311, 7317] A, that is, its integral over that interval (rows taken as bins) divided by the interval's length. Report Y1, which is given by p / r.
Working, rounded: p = 2.43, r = 2.81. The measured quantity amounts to 0.87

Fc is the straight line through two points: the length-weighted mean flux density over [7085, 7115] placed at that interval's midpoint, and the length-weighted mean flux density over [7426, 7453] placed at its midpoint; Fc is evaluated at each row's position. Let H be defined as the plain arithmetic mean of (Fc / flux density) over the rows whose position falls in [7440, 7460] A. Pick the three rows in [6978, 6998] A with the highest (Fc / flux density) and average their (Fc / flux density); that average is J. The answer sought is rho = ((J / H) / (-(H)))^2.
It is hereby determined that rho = 1.13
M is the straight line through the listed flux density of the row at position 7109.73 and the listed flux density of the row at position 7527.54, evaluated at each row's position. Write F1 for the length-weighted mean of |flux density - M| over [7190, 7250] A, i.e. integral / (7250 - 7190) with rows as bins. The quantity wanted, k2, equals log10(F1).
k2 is -0.60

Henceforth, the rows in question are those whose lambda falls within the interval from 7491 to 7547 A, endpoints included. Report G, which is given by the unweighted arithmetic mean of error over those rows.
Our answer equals 0.194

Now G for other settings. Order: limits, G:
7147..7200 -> 0.249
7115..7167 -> 0.246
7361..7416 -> 0.213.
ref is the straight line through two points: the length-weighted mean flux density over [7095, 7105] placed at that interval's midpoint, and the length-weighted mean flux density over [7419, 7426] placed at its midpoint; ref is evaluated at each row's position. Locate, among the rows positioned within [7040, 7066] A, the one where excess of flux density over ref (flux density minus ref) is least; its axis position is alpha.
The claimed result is 7060.78 A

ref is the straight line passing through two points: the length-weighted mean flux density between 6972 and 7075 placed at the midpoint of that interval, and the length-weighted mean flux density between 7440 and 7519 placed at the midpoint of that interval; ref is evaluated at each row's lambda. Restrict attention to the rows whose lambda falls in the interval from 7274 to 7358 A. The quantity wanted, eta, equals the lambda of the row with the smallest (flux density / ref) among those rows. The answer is 7285.39 A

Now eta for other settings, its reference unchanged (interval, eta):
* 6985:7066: 7015.41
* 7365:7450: 7396.95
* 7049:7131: 7116.28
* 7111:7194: 7116.28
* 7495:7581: 7506.77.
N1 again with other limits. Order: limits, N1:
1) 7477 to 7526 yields 2.52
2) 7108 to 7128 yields 2.55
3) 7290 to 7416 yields 2.58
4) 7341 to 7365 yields 2.49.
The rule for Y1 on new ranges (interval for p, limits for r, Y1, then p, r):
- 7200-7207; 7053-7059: 0.94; 2.47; 2.61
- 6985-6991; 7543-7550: 1.14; 2.71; 2.37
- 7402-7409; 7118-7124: 0.99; 2.65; 2.67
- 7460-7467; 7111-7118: 1.11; 2.51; 2.25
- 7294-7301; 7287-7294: 1.04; 2.60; 2.51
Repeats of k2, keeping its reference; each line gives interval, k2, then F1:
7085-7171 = -0.51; 0.31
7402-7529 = -0.81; 0.15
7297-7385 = -0.76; 0.17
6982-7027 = -0.36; 0.43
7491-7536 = -0.66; 0.22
